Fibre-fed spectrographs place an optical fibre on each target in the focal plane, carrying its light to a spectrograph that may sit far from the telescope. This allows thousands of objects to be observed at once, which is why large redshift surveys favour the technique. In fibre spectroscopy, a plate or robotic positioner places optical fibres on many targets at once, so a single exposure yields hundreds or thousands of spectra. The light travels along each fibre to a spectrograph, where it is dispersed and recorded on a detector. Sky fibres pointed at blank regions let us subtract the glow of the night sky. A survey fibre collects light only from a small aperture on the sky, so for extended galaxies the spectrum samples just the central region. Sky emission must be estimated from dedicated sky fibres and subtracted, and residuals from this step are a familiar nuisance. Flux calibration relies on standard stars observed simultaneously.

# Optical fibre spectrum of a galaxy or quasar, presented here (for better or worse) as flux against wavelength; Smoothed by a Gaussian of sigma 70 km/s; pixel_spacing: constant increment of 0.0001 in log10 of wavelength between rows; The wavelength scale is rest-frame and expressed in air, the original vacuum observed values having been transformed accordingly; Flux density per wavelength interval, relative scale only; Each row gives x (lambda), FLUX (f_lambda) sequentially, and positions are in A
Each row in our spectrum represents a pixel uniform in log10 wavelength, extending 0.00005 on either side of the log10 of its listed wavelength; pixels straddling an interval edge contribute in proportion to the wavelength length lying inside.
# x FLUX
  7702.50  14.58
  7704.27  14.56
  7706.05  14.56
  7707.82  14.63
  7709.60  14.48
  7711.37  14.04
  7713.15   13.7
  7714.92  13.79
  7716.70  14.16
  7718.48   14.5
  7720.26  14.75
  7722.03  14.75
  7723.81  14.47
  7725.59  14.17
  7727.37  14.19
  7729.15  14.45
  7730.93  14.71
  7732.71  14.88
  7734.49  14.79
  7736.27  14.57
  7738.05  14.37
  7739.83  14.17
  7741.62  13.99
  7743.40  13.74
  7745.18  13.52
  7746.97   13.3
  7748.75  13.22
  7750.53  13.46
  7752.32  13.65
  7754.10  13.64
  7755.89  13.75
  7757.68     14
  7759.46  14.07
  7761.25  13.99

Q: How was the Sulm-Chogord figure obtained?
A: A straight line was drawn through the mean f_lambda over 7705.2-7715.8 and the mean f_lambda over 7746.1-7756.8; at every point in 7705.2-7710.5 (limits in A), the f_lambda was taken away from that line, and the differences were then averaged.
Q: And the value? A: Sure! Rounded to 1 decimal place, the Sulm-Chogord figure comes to -0.3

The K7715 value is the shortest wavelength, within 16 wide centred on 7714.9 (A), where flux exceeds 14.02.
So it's 7707.82 A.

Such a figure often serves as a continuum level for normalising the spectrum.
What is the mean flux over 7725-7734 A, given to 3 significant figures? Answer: 14.5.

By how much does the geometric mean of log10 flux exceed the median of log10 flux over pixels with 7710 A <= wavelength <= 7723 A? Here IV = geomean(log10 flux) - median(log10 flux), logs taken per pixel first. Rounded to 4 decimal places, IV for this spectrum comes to 0.0023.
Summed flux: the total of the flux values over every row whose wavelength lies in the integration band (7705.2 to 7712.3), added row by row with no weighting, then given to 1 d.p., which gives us 57.7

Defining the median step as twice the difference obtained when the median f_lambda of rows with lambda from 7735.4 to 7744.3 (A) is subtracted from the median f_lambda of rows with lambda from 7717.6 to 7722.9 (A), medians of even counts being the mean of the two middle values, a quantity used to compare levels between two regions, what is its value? 1.2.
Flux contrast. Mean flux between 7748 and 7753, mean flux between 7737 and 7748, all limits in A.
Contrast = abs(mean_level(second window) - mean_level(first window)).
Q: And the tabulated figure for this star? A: 0.41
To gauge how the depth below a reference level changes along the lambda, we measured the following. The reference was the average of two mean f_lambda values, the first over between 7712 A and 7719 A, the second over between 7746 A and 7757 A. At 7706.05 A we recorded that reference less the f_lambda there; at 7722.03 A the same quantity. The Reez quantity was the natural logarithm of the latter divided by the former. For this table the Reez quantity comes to 0.2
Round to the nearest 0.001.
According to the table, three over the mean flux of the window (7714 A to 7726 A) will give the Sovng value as 0.209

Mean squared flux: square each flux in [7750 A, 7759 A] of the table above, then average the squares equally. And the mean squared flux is 188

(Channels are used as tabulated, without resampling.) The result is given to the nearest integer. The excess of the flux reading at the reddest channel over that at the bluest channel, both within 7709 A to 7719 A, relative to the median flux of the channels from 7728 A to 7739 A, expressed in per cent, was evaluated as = 0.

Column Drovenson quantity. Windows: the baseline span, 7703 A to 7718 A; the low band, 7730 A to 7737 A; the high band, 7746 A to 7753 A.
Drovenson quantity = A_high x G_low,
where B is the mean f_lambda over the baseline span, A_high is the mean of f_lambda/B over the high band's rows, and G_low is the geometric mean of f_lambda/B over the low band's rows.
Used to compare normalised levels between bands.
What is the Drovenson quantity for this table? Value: 0.97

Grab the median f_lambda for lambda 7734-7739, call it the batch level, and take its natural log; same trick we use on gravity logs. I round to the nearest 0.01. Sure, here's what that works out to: 2.68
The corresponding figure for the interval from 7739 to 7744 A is 2.64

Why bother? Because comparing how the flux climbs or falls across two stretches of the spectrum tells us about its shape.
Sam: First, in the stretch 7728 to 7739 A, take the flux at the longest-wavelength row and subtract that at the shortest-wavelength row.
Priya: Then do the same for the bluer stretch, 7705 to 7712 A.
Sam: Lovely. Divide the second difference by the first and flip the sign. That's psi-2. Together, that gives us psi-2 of -6.5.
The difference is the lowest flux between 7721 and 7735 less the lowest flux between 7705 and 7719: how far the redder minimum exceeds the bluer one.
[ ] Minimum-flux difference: 0.47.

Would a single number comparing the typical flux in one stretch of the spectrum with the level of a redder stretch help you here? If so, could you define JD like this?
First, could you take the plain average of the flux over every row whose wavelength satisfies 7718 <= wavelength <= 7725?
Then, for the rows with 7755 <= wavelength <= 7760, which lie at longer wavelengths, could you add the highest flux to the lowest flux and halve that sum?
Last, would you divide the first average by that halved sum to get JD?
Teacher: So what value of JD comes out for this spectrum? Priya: 1.05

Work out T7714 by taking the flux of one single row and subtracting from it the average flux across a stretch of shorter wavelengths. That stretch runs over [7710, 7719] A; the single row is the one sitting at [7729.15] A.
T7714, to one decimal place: 0.4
